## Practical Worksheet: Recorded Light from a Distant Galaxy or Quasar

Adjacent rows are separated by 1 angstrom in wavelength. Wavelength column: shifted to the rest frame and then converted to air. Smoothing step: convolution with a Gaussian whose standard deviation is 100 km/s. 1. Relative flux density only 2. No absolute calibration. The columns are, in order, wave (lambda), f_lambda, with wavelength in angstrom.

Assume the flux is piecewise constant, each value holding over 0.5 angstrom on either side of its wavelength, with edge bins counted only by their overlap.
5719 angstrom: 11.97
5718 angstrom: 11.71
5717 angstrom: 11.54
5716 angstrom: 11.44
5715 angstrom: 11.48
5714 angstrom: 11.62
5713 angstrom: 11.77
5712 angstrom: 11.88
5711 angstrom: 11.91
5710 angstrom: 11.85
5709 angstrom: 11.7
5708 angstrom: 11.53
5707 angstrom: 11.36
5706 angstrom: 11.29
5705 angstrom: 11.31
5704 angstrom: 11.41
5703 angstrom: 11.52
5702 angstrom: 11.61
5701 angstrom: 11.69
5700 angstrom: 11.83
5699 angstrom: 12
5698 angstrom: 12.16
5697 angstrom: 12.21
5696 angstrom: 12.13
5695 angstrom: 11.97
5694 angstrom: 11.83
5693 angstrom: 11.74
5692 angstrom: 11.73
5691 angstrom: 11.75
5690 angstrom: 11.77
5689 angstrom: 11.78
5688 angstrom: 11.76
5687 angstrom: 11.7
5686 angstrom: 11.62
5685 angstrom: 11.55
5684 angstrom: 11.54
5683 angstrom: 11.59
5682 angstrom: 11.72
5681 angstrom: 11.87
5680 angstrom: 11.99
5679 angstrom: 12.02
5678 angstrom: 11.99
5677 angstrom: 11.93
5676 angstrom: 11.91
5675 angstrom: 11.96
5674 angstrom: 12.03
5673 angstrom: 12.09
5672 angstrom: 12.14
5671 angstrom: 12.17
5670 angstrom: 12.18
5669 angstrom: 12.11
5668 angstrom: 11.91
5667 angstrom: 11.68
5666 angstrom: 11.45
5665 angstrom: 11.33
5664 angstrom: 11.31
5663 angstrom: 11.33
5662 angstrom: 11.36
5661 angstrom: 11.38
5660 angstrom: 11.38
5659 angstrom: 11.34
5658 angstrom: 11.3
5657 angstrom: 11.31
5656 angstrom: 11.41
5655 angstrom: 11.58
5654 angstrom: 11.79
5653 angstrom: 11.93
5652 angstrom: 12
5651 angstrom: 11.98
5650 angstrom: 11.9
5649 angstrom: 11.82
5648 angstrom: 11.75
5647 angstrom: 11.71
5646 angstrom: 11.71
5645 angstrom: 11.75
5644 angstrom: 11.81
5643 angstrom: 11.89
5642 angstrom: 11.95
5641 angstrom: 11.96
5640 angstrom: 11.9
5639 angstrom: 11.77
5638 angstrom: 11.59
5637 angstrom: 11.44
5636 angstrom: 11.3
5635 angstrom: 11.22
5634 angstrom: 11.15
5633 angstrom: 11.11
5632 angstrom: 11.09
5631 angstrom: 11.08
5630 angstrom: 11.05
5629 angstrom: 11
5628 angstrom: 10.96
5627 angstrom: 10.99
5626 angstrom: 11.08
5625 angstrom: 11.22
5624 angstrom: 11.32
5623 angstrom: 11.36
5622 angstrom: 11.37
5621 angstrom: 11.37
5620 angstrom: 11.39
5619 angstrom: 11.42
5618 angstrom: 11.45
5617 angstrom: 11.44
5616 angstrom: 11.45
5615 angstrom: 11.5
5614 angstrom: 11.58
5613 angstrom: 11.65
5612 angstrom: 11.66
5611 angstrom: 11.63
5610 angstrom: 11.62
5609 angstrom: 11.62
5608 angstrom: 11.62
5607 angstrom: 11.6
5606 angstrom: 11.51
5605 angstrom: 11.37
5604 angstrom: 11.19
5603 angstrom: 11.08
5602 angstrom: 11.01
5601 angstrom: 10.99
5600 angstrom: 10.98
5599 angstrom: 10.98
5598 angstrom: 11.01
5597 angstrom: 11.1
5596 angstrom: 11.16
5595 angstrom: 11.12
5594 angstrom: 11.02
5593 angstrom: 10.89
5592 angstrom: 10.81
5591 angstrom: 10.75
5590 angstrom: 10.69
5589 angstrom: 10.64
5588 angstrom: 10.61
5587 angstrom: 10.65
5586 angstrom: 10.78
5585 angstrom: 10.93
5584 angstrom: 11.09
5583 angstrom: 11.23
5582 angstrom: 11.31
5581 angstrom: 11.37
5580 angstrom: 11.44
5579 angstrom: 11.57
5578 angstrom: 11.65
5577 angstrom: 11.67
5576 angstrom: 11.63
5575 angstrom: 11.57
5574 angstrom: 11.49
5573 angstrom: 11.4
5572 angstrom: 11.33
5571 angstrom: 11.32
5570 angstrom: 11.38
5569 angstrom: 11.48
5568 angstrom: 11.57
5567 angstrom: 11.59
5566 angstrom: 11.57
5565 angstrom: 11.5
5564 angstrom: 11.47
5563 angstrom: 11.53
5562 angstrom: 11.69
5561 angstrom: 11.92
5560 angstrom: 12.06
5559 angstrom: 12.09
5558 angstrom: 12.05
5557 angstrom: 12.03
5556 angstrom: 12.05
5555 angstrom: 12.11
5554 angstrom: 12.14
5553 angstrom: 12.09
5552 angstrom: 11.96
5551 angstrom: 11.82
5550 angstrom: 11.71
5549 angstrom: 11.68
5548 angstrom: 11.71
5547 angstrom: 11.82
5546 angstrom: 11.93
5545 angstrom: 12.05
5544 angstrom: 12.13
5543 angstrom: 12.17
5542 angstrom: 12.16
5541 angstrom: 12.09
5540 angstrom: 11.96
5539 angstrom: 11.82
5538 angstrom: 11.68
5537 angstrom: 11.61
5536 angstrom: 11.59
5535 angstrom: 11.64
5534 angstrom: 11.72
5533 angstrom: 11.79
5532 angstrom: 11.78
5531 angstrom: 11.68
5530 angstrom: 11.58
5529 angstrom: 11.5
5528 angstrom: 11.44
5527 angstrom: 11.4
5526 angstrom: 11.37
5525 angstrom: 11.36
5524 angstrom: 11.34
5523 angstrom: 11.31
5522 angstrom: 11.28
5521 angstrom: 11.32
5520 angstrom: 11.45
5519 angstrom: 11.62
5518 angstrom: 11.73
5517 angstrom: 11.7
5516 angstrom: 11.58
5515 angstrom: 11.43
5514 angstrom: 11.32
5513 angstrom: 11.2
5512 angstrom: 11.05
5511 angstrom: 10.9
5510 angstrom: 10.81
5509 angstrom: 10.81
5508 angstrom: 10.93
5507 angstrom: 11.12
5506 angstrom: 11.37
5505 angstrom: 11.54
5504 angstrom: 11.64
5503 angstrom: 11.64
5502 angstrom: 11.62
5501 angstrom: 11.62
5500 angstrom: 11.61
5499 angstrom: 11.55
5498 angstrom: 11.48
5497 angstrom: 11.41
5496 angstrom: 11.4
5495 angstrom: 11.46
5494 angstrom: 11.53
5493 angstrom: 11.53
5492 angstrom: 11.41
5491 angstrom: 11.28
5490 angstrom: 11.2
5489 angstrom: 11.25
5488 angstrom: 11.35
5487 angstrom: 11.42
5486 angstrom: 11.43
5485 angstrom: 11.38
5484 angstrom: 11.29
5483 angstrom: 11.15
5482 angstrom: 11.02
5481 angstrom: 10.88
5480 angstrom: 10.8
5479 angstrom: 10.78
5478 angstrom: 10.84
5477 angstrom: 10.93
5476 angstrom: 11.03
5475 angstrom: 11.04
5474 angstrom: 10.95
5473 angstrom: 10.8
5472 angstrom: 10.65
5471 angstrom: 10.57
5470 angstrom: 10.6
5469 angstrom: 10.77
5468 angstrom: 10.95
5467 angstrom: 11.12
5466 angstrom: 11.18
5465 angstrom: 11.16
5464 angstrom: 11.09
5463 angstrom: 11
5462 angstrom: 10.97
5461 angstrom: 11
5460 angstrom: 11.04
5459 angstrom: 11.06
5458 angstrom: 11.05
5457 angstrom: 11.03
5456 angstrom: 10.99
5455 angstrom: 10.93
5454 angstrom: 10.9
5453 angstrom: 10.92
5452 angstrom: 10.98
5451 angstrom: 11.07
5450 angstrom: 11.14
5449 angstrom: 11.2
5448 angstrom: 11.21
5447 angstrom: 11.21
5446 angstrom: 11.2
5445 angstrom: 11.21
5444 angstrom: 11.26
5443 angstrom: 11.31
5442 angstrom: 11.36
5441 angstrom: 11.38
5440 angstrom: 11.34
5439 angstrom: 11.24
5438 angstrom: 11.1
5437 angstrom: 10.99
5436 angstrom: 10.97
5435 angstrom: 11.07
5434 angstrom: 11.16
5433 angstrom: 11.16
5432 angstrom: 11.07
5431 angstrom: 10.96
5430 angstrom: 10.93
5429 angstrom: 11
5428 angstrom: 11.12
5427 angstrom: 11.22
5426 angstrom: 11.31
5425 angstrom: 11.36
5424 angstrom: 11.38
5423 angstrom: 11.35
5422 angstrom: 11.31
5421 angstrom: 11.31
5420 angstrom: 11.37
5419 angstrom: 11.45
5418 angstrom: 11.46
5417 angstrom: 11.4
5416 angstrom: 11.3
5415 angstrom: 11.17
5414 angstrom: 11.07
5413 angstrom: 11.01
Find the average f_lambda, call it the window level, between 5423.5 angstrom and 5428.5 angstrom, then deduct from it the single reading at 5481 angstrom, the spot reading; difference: 0.4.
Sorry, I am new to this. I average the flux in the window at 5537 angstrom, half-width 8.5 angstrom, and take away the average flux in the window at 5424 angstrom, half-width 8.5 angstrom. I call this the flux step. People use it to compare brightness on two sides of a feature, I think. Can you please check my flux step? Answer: 0.6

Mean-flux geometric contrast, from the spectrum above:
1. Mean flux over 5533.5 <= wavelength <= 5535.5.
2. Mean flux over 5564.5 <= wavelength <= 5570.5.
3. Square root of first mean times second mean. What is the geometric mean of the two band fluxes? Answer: 11.6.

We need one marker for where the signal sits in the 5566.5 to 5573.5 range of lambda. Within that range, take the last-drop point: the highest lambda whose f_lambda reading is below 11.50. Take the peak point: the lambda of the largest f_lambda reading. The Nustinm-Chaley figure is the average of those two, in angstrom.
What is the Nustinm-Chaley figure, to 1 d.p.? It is 5570.0 angstrom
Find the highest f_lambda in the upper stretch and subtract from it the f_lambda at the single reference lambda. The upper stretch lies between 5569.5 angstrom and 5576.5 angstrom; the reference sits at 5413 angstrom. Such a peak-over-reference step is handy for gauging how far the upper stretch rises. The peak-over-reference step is 0.62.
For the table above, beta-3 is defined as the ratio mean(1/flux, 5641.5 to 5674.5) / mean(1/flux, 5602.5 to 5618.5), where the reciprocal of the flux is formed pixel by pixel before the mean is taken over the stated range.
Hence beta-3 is 0.98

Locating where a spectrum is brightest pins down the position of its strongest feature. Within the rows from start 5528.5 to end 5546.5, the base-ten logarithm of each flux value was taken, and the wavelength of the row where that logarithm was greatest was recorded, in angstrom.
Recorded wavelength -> 5543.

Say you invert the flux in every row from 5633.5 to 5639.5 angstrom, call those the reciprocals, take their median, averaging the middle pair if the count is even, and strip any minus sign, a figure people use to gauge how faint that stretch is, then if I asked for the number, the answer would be 0.0880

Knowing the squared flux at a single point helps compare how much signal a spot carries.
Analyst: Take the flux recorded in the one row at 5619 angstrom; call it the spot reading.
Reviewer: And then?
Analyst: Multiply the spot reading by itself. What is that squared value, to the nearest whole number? 130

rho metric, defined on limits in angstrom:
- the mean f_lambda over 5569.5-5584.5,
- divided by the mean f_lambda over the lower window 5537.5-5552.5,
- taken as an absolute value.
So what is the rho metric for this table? 0.96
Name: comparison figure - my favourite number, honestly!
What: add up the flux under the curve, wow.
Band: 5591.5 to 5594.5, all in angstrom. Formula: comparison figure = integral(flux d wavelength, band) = 32.7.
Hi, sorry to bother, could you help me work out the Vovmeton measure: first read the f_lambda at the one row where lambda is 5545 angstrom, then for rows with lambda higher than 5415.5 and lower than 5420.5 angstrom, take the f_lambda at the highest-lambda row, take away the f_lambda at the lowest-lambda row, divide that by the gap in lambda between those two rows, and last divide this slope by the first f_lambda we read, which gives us 0.0015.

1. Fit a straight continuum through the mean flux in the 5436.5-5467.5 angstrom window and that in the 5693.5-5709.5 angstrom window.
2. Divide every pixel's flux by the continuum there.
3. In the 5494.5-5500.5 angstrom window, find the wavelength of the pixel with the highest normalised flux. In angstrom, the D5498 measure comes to 5500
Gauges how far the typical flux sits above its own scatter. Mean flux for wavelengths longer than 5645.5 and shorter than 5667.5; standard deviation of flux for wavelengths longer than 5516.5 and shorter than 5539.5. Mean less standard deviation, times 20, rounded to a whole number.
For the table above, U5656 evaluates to 228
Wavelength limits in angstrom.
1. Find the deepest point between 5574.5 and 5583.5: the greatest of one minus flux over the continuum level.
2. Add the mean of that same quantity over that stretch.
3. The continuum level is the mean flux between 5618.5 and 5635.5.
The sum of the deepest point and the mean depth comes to -0.031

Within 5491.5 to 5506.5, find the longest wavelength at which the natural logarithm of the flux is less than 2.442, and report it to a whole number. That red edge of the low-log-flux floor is 5506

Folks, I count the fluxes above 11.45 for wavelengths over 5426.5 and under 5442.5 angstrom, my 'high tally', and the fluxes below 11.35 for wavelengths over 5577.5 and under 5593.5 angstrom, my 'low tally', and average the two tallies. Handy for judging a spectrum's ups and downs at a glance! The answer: 6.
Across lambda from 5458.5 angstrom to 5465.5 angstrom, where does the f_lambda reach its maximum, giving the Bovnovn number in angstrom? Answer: 5465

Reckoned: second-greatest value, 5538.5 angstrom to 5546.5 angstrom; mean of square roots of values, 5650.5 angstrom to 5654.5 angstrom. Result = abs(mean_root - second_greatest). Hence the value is 8.71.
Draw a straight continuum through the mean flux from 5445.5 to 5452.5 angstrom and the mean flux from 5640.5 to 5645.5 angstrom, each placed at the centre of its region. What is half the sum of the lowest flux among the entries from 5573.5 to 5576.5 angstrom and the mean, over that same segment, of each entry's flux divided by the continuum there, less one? 5.74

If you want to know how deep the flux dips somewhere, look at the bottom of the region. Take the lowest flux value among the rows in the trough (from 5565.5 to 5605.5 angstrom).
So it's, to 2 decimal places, 10.61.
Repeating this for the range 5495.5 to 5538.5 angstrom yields 10.81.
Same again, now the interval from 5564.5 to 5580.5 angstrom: 11.32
